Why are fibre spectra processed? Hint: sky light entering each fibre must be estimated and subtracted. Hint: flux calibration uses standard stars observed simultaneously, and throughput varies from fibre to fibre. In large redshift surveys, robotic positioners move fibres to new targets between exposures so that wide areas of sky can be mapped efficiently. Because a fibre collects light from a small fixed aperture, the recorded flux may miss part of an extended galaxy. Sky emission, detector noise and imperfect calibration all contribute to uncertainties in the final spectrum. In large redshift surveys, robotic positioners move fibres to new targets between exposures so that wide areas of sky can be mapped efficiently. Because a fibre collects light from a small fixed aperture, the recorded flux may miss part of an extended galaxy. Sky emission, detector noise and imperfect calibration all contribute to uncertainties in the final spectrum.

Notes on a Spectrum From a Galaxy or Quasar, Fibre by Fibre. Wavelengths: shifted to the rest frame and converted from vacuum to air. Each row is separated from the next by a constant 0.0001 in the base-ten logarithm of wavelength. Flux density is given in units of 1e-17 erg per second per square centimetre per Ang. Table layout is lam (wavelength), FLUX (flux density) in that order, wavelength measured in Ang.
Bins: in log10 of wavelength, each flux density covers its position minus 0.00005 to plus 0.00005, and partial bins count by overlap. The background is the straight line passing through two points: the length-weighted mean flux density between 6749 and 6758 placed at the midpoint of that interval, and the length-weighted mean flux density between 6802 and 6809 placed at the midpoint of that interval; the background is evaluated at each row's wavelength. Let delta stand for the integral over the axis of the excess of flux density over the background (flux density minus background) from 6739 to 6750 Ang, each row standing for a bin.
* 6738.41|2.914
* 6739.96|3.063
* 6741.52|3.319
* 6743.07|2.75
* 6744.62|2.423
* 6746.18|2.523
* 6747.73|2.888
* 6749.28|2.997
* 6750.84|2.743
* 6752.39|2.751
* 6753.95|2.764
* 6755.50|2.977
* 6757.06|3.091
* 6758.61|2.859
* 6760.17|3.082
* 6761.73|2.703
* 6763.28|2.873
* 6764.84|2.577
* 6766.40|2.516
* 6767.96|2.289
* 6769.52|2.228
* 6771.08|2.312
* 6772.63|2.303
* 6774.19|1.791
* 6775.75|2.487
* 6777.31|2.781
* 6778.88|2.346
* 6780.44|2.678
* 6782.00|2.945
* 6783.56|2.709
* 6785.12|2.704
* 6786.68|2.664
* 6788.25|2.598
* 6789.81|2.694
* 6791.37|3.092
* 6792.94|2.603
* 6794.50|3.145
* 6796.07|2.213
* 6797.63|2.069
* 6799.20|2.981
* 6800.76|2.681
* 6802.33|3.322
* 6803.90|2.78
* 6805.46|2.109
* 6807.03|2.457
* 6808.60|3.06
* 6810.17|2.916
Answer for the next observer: -0.68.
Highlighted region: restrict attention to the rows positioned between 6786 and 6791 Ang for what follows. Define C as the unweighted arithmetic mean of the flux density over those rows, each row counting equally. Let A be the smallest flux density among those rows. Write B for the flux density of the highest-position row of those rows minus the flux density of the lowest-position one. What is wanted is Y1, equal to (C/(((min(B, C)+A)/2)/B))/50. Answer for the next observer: 0.001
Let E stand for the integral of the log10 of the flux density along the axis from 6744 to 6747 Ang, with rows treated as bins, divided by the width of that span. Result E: 0.39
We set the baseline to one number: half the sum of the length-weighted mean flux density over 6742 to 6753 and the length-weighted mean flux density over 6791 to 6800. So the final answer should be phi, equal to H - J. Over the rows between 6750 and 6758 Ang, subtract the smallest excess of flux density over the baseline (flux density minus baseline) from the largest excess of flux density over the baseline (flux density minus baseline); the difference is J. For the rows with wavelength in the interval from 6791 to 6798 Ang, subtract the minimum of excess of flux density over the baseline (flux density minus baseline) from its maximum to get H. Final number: 0.7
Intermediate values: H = 1.08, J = 0.35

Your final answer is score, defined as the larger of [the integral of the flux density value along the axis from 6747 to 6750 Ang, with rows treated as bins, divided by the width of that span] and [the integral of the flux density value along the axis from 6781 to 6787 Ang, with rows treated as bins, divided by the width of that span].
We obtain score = 2.95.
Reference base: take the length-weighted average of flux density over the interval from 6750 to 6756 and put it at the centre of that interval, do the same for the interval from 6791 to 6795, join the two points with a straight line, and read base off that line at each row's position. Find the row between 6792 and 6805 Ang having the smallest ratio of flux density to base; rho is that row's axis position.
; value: 6797.63 Ang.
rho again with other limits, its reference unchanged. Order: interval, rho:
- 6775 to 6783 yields 6778.88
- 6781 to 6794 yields 6792.94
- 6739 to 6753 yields 6744.62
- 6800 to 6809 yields 6805.46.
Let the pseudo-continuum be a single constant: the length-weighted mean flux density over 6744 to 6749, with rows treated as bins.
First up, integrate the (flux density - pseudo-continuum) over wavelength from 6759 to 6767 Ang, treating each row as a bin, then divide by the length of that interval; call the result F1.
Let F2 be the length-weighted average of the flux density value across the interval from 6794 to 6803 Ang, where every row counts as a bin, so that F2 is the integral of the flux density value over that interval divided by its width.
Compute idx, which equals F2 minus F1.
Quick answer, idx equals 2.61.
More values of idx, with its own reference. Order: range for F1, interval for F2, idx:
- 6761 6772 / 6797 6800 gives 2.71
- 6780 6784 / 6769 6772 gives 2.15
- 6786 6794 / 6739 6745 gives 2.83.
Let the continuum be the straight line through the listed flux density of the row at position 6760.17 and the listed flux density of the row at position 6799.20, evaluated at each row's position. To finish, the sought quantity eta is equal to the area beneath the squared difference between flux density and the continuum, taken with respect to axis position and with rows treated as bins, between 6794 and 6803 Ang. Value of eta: 2.6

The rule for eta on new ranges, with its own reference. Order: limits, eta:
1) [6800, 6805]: 0.6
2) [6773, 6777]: 3.2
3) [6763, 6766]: 0.5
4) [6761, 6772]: 4.1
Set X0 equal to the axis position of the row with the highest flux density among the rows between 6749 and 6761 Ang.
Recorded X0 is 6757.06 Ang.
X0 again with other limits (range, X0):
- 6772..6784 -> 6782.00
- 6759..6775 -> 6760.17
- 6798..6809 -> 6802.33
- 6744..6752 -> 6749.28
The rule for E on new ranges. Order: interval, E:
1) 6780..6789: 0.43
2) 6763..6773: 0.38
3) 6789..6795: 0.46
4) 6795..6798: 0.35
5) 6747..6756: 0.45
